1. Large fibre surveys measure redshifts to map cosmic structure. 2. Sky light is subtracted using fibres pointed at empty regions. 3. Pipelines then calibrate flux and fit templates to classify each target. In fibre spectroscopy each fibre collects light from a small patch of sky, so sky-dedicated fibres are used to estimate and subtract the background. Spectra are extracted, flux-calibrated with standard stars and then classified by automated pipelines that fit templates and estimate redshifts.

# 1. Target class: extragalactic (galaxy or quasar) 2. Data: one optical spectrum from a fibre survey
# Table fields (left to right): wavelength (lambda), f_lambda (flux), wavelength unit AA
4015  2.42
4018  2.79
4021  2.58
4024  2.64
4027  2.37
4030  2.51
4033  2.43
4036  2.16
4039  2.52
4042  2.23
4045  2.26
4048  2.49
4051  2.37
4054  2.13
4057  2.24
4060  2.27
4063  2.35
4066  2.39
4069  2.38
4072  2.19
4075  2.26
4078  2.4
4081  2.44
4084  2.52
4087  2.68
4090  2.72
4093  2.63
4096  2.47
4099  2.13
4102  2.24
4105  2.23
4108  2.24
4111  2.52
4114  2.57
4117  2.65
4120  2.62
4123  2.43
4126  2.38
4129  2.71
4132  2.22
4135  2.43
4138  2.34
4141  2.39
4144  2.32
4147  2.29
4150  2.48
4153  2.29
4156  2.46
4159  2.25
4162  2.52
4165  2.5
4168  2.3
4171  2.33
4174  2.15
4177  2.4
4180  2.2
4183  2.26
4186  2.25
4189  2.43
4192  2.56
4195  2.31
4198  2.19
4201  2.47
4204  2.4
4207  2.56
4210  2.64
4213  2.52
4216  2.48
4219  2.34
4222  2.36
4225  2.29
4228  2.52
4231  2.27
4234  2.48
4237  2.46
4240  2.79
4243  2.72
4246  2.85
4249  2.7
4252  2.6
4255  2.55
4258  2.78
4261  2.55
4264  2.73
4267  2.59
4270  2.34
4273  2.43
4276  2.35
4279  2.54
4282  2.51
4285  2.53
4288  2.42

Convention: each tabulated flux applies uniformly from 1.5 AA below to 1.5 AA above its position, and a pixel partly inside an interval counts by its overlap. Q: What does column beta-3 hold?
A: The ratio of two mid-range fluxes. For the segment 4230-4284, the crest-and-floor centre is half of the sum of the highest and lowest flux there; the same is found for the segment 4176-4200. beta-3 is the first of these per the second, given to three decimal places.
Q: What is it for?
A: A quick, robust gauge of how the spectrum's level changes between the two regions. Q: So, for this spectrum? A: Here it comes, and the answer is 1.078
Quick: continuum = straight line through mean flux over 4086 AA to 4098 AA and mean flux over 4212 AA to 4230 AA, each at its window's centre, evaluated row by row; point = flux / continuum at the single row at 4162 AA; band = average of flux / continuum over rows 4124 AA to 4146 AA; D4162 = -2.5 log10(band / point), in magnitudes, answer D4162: 0.072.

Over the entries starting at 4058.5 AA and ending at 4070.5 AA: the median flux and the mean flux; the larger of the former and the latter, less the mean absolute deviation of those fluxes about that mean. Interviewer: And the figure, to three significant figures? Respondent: 2.33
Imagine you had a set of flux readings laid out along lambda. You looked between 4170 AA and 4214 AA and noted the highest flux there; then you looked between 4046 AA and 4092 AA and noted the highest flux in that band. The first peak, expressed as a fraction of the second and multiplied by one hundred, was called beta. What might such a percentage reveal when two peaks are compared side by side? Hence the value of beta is 97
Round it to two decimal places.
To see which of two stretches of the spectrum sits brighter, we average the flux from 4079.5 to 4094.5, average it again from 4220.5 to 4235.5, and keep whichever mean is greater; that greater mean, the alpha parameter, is 2.60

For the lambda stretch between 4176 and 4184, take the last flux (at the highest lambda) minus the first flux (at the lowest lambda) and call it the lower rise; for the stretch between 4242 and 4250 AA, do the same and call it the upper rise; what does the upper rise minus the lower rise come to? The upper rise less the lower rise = 0.12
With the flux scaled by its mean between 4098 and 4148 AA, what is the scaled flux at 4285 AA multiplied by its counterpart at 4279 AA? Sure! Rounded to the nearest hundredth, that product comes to 1.12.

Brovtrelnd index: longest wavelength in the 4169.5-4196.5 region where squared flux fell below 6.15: 4195 AA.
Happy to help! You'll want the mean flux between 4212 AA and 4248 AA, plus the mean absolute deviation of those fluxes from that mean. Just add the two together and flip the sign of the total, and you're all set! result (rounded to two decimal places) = -2.65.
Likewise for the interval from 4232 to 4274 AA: -2.74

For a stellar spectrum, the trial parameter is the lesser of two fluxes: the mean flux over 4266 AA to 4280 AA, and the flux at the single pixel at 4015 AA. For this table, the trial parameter 2.42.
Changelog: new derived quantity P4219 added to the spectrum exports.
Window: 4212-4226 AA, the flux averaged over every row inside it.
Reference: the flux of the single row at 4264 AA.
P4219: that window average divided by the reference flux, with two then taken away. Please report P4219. -1.12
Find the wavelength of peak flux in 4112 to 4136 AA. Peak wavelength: 4129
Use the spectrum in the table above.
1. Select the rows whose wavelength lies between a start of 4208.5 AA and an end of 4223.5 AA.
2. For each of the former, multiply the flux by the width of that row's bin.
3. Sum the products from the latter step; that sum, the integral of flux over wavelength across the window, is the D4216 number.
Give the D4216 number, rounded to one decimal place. 37.0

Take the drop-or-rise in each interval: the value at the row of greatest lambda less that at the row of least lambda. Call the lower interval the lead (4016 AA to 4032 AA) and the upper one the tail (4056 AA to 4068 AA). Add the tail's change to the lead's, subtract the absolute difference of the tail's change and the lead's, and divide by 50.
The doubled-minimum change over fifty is -0.011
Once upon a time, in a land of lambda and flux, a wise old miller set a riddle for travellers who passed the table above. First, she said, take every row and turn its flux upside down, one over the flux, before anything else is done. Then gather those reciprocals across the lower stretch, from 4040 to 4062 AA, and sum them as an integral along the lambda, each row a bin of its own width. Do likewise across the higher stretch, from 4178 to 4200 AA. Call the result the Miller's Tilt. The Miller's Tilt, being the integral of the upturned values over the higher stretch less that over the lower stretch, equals -0.1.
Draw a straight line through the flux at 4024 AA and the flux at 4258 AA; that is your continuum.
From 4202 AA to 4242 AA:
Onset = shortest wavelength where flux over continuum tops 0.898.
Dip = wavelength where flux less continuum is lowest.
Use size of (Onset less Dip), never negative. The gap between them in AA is 24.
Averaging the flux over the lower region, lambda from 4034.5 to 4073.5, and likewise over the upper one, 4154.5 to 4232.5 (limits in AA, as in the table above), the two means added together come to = 4.69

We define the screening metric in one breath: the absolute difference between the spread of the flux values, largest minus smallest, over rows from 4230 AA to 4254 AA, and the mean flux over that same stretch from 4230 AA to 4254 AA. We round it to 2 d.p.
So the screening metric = 2.03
